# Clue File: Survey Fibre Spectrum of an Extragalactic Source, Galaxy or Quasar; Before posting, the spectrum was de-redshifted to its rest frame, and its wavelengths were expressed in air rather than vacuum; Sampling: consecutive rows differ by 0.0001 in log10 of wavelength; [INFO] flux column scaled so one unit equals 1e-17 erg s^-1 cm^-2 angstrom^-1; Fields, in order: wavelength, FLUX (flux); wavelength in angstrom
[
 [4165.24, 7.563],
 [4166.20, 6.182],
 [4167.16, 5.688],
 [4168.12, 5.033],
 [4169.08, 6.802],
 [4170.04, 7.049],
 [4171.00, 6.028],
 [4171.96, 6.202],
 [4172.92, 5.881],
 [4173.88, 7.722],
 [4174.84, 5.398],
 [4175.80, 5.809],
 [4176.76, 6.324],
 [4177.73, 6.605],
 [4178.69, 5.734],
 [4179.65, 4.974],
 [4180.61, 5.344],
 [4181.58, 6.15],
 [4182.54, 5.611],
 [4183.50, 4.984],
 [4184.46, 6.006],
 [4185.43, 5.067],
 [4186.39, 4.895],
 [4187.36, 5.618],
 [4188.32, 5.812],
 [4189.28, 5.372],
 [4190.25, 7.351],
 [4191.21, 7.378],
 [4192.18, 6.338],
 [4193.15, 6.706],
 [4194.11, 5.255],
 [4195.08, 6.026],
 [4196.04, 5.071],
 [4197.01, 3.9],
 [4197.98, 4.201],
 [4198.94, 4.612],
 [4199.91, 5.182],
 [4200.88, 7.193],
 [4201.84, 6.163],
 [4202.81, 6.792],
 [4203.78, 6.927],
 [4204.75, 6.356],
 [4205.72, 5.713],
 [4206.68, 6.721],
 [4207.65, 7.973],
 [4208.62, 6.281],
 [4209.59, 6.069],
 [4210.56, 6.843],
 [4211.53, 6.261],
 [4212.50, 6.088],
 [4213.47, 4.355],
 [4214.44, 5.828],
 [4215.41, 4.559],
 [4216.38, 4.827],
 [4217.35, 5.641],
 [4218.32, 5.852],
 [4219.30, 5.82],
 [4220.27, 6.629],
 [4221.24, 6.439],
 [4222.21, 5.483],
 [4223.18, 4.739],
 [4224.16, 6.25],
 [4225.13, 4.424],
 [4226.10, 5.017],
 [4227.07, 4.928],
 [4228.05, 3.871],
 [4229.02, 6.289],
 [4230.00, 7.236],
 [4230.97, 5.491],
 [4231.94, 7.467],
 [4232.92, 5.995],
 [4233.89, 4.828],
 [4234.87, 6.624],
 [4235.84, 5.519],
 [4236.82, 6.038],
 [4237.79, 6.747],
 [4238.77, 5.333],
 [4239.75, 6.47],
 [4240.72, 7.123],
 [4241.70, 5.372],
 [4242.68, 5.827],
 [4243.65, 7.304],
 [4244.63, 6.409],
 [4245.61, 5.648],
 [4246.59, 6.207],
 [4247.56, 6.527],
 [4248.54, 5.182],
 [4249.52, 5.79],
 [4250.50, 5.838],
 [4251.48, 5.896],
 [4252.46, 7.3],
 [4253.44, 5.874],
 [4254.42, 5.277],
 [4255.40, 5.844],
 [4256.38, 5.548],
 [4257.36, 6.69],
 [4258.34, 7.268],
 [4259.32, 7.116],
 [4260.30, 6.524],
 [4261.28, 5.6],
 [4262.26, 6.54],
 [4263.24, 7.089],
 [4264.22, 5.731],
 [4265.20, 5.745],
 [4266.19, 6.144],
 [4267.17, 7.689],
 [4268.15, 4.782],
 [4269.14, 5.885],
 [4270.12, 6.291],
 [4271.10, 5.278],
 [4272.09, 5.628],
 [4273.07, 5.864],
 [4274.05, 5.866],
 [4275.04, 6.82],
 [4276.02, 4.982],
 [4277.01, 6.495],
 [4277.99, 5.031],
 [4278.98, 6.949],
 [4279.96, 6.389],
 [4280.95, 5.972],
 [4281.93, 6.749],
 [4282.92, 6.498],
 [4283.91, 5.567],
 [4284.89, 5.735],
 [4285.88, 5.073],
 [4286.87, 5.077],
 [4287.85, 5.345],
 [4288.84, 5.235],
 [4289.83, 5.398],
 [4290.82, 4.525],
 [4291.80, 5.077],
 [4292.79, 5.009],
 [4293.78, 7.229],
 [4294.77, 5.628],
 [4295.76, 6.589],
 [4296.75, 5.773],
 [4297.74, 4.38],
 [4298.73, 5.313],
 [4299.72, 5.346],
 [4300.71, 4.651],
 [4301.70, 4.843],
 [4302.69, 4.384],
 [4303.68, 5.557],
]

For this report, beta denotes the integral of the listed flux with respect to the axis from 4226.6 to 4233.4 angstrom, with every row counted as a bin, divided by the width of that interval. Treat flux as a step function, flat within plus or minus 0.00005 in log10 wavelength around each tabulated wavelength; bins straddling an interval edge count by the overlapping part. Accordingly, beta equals 5.9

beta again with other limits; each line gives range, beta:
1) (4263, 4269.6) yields 6.1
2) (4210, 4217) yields 5.5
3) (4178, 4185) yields 5.6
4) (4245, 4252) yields 5.9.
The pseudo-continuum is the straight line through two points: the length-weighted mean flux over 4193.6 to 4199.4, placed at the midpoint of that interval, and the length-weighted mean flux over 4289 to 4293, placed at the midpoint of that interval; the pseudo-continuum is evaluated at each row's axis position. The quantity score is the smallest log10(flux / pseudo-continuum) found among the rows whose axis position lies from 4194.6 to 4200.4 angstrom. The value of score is -0.10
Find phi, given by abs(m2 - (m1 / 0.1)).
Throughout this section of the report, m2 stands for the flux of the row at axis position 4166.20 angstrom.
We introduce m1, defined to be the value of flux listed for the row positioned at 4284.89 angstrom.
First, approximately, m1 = 5.735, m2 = 6.182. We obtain 51.2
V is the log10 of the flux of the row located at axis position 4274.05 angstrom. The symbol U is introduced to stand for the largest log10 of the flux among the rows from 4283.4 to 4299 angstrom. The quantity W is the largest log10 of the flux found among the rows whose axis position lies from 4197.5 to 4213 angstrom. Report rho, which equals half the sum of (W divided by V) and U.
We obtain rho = 1.02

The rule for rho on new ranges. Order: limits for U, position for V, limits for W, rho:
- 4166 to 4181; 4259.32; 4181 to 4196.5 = 0.95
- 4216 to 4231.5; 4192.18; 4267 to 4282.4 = 0.98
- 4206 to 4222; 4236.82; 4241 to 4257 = 1.00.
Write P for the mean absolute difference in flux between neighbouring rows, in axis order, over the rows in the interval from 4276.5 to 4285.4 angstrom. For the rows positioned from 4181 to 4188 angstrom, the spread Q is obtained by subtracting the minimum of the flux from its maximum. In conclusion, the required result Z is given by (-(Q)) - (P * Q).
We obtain -2.3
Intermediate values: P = 0.81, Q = 1.3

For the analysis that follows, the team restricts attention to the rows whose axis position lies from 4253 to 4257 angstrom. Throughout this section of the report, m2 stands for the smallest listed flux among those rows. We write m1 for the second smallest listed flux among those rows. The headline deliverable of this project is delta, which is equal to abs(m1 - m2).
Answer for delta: 0.3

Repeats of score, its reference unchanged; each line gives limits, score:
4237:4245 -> 0.03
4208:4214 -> -0.05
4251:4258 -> 0.03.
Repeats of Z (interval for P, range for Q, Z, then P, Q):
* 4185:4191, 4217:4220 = -0.4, 0.70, 0.2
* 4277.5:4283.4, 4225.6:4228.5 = -2.0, 0.78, 1.1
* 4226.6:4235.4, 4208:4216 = -6.4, 1.57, 2.5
